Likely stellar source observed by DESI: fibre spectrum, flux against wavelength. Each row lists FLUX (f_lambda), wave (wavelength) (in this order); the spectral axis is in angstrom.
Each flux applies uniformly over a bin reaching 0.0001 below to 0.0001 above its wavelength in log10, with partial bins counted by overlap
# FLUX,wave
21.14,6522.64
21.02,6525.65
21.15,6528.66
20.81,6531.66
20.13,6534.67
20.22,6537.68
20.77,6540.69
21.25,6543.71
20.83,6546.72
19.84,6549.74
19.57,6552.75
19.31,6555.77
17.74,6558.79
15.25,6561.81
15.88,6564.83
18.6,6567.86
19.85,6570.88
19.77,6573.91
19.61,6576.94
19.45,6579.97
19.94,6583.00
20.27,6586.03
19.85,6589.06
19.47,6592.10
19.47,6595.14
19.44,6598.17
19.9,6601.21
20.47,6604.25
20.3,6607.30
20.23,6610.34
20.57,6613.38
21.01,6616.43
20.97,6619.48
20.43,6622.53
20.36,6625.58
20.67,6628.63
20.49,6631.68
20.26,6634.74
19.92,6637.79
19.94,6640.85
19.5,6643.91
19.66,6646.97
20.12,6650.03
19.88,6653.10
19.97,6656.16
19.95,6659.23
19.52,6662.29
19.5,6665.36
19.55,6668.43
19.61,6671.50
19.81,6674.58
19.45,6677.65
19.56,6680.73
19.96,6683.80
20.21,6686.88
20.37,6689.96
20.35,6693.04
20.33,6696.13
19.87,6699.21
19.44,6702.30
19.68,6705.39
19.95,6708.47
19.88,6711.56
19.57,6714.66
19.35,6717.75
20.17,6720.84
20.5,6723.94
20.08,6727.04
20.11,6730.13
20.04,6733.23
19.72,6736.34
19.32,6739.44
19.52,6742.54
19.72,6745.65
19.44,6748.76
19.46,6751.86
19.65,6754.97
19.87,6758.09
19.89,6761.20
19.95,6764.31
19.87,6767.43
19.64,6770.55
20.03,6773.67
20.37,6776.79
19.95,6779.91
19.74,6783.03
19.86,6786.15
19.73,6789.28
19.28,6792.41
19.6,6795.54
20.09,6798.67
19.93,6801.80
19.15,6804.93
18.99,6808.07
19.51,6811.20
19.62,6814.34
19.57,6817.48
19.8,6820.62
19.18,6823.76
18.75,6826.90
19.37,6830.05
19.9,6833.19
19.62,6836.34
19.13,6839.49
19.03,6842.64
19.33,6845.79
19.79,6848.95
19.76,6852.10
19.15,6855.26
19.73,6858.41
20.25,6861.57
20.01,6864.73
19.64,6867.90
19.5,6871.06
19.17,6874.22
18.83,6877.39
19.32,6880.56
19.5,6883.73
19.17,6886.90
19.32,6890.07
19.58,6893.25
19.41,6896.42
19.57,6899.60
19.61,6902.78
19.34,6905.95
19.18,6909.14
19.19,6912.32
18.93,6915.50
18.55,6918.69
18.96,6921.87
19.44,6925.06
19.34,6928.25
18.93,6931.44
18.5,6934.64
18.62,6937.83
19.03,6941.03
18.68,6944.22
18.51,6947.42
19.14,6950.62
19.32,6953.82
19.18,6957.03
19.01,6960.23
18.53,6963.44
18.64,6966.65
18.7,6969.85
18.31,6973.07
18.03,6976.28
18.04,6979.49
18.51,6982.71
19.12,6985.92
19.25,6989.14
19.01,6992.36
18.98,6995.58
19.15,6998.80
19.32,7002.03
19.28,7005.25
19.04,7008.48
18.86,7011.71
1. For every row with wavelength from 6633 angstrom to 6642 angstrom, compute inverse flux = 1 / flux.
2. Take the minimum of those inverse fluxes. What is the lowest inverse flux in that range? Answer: 0.0494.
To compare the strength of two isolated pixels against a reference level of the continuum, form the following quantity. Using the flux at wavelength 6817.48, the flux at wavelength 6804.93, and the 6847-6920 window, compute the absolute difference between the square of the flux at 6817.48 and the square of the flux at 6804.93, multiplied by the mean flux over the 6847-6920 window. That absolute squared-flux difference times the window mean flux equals 316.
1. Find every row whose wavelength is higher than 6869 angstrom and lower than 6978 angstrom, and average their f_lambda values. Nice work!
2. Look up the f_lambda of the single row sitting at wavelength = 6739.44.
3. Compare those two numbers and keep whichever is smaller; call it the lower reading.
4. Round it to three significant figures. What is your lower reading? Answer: 19.0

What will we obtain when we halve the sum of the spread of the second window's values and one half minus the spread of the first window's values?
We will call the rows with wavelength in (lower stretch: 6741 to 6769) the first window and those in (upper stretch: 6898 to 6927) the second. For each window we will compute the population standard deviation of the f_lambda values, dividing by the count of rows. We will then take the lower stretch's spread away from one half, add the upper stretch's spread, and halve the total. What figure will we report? 0.317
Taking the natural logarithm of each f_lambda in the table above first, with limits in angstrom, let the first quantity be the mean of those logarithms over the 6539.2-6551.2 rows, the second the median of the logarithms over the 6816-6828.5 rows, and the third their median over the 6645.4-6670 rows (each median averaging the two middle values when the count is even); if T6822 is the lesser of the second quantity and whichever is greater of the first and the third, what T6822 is 2.96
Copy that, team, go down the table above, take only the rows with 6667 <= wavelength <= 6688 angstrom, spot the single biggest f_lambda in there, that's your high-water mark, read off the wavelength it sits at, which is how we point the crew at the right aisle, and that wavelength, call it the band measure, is 6686.88 angstrom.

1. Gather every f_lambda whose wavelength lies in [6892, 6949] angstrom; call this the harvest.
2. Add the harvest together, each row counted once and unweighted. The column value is 343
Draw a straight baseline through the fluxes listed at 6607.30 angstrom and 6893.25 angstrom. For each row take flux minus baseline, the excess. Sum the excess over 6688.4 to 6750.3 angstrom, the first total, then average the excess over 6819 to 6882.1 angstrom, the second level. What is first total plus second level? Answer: -3.2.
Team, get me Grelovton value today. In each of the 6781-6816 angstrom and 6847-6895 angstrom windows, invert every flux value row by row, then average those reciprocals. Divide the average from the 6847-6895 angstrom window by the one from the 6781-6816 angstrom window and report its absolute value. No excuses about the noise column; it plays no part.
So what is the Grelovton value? 1.00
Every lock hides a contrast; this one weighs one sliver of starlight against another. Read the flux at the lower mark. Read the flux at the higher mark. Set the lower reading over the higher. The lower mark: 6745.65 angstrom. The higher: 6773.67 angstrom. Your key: 0.98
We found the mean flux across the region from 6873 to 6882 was 19.1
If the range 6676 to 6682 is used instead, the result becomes 19.5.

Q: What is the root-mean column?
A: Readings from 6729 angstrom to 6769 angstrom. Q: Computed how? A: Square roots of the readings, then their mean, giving 4.44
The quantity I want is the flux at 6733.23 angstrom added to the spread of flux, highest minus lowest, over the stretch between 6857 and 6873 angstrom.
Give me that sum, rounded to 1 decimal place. 20.8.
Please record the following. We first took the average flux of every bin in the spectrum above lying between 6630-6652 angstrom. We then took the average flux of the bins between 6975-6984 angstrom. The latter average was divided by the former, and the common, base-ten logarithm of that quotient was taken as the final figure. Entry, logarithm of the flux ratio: -0.041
